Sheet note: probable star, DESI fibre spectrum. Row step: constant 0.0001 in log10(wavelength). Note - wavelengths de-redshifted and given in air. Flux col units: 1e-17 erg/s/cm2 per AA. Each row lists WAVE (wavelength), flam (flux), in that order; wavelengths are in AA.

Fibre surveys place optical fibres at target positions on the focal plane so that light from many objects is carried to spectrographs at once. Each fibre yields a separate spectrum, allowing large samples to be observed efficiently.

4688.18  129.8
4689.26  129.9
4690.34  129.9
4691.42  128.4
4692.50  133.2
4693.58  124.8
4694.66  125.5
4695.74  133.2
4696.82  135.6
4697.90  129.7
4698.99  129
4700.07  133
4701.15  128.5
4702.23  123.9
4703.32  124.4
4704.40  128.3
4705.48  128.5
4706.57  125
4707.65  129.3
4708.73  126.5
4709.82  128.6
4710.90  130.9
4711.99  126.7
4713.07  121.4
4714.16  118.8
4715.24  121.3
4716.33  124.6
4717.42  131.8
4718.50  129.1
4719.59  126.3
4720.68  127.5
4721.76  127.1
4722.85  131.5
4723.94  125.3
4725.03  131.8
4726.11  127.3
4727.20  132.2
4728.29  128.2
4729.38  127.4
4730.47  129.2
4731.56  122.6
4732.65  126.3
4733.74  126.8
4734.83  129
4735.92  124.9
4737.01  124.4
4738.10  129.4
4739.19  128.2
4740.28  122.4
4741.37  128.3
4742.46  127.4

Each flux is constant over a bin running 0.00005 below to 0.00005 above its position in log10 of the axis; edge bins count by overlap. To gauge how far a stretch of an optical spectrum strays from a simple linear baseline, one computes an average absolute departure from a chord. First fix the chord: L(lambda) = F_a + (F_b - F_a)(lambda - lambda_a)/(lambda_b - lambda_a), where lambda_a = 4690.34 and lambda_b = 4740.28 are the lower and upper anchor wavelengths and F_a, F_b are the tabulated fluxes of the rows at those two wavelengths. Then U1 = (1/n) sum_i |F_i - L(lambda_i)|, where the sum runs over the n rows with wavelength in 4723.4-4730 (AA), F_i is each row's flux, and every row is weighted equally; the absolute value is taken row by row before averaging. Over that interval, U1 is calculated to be 4.3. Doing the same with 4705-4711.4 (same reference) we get 1.9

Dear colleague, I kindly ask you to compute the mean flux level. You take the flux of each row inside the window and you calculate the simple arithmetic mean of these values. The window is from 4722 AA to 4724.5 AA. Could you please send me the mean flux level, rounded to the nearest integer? 128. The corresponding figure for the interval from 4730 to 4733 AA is 126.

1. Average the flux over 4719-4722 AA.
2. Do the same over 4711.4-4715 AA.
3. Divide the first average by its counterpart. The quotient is 1.04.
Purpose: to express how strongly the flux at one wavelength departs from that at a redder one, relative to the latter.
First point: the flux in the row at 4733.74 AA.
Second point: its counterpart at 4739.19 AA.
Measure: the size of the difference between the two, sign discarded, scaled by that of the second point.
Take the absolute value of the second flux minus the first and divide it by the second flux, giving 0.011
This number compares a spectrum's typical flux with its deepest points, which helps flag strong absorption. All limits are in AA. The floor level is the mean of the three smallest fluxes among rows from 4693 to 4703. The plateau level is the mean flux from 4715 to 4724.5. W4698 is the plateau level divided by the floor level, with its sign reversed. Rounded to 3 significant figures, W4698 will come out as -1.02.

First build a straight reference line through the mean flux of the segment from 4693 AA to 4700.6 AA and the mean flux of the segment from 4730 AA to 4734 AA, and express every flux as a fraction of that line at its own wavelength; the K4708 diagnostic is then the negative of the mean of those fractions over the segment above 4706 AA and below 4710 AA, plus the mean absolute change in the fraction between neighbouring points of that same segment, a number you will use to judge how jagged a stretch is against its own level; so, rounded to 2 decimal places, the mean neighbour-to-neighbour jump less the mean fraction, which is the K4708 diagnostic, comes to -0.96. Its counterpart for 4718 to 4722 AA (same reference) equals -0.99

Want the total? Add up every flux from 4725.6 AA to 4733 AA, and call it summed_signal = 893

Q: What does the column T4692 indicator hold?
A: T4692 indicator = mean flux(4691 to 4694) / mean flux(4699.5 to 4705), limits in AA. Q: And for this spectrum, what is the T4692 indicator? 1.01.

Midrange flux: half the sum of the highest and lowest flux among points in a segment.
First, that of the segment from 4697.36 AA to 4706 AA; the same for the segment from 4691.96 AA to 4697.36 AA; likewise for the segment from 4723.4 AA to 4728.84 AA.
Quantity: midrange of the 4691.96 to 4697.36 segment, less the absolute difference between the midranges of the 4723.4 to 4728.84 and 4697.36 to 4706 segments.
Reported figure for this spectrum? 129.9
